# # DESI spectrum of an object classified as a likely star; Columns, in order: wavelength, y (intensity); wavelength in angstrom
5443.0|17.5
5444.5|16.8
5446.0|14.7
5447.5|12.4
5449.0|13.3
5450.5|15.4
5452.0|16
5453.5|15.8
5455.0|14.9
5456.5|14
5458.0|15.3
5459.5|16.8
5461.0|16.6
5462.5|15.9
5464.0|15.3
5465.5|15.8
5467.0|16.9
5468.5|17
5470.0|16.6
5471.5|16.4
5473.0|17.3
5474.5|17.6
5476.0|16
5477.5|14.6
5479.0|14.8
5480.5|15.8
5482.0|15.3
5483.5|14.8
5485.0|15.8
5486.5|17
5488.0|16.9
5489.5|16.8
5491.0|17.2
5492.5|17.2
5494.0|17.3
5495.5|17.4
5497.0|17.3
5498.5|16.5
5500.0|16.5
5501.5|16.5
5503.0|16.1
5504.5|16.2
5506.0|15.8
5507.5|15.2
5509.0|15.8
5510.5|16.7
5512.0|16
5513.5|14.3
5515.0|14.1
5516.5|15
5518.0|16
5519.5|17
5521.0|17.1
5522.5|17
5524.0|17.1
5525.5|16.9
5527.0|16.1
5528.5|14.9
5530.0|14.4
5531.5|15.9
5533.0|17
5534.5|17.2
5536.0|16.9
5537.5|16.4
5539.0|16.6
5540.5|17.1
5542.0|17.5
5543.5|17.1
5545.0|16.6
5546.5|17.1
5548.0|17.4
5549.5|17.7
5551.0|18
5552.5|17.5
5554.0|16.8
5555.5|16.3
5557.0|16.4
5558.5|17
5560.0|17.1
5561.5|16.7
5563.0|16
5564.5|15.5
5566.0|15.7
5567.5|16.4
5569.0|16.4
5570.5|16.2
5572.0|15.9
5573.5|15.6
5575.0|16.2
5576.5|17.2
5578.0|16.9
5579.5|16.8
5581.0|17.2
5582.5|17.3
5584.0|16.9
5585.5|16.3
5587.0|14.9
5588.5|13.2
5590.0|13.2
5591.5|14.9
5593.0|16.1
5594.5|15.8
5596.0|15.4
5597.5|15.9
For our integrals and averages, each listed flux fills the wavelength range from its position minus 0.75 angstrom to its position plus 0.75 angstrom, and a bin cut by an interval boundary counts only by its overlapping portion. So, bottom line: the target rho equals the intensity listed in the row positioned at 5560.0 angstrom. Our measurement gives 17.1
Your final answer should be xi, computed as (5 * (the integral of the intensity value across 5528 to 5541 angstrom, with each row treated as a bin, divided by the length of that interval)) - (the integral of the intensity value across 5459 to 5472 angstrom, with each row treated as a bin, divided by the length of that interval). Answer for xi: 65.0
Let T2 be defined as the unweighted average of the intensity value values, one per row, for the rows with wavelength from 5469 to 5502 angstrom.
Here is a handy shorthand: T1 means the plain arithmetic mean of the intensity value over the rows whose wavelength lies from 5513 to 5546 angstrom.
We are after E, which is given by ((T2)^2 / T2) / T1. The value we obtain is 1.01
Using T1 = 16.3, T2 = 16.4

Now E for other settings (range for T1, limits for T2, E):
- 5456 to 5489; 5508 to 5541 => 1.01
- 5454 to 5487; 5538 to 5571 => 1.05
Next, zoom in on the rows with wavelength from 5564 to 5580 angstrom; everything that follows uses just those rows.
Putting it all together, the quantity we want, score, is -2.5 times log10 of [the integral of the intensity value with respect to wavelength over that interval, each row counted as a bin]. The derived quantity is -6.04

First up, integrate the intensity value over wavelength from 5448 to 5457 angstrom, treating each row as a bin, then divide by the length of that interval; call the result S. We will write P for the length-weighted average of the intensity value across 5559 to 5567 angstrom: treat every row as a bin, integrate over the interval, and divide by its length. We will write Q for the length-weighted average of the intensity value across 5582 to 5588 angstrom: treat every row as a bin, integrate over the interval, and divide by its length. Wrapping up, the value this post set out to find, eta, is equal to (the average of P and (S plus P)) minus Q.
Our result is 7.5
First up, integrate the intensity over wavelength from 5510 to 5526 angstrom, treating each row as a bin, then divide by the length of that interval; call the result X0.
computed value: 16.1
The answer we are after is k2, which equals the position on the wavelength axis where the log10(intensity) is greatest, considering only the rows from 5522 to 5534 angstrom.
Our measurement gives 5524.0 angstrom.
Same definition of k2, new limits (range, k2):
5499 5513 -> 5510.5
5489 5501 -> 5495.5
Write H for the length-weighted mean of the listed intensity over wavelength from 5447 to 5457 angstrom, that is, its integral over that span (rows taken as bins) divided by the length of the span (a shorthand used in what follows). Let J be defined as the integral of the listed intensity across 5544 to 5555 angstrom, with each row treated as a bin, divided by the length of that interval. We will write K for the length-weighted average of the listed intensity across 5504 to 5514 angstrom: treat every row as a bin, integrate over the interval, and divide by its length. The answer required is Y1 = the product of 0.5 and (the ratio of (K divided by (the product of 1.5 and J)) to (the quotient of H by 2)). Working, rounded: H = 14.6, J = 17.3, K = 15.7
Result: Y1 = 0.0416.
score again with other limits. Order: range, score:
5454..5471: -6.08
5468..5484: -6.02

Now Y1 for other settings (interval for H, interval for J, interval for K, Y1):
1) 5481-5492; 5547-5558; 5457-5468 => 0.0384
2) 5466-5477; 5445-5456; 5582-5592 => 0.0412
